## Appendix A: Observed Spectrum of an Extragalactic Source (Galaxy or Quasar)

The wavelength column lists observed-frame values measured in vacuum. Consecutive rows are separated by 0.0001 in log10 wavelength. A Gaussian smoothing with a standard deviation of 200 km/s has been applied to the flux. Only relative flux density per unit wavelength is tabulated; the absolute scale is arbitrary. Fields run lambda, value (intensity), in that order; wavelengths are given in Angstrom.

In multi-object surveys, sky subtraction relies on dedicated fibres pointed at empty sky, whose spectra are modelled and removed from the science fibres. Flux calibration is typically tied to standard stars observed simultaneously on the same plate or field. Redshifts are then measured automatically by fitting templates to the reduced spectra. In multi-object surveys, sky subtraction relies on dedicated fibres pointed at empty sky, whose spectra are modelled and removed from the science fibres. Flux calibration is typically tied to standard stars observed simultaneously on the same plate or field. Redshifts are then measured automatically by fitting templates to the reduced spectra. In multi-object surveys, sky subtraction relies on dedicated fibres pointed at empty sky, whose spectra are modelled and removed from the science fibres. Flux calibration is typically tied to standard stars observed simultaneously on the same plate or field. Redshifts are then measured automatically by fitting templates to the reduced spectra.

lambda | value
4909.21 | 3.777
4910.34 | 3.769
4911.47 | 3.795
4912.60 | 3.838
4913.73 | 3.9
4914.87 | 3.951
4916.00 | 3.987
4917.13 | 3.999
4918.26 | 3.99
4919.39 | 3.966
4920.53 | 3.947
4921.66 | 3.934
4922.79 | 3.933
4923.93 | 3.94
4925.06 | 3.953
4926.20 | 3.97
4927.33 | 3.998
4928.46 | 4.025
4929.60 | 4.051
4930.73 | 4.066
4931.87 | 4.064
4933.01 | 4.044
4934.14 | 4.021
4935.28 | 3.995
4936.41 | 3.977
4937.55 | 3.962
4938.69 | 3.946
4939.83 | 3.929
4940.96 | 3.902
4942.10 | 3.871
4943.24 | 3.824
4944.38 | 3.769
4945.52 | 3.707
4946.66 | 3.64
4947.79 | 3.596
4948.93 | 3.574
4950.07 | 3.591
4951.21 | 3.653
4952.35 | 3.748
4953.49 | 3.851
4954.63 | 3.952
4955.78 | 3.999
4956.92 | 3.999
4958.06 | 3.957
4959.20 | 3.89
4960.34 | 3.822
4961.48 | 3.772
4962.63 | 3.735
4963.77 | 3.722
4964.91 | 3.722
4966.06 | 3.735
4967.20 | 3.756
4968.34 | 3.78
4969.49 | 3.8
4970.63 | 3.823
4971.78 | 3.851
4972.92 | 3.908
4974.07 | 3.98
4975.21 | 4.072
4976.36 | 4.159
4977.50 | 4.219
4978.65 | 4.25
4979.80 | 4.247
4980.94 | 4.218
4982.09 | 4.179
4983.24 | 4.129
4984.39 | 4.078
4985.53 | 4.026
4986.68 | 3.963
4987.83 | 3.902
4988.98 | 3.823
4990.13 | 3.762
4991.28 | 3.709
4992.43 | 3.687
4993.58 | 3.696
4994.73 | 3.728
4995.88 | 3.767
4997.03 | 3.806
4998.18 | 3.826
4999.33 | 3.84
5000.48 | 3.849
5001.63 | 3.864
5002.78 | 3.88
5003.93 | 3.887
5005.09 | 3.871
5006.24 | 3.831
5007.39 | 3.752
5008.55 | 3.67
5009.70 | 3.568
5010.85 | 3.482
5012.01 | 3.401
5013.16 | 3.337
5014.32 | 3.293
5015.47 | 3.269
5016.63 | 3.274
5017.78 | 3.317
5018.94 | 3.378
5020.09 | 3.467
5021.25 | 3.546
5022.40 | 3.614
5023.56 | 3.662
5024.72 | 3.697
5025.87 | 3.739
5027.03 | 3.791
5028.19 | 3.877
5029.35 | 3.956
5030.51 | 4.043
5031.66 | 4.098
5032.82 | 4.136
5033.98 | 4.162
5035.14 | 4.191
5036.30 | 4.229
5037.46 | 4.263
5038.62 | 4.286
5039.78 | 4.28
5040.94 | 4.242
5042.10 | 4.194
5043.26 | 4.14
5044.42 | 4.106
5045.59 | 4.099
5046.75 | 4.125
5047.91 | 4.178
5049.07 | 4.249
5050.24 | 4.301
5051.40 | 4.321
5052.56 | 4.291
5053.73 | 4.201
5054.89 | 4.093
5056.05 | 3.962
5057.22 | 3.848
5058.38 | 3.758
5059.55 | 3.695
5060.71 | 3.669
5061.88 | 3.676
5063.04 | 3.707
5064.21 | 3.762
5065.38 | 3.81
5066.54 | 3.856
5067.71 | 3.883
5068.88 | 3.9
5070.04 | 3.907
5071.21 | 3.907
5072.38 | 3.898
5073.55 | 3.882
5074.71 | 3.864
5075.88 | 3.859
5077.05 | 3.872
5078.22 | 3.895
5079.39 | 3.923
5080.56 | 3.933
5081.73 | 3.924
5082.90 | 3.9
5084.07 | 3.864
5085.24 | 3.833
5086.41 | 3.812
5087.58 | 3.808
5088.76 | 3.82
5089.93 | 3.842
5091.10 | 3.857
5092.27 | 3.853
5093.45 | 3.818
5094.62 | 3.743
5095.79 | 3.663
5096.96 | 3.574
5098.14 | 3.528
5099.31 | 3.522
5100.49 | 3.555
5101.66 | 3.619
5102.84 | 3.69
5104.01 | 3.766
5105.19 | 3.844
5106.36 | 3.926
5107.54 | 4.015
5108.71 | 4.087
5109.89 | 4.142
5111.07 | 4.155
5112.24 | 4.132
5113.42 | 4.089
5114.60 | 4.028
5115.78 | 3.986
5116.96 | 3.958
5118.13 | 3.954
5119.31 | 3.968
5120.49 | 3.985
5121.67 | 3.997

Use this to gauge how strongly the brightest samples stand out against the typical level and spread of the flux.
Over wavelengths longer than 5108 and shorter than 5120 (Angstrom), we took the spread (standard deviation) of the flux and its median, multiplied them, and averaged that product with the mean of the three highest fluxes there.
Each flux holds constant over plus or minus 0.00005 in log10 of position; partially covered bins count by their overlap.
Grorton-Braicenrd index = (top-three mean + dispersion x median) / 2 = 2.23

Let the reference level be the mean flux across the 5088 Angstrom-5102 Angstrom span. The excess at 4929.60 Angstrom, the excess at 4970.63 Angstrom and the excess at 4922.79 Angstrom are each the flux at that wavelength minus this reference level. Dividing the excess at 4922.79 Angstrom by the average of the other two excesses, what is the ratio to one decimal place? 1.0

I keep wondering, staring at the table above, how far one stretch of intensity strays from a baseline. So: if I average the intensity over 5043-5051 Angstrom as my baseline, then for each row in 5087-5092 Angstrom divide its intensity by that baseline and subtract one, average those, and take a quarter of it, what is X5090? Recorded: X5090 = -0.020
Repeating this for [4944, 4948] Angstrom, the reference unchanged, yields -0.030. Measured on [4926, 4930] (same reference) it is -0.010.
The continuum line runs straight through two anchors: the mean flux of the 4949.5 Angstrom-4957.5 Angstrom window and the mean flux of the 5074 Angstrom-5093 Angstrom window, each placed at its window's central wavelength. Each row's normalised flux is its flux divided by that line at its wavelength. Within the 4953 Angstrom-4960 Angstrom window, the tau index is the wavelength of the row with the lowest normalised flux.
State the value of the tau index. 4953.49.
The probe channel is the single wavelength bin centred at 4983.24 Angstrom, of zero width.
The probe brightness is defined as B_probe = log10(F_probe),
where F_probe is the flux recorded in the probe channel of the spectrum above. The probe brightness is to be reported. 0.62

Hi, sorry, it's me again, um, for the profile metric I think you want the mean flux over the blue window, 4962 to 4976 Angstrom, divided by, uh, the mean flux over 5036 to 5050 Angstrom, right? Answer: 0.91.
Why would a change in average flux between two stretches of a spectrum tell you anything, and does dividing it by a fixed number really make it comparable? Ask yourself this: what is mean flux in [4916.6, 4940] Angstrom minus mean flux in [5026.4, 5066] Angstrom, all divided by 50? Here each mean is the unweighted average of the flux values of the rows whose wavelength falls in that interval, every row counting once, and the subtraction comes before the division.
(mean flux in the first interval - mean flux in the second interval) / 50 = -0.0013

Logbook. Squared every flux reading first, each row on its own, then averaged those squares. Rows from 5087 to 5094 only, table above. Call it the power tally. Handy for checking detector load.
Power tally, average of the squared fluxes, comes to 14.7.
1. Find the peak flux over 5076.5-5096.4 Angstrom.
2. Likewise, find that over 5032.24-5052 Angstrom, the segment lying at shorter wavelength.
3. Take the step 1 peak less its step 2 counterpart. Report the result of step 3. -0.39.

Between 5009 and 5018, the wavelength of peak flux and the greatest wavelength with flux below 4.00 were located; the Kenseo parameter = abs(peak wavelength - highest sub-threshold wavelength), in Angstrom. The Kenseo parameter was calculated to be 8.1 Angstrom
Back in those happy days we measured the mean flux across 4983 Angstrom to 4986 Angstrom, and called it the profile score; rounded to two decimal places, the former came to 4.08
